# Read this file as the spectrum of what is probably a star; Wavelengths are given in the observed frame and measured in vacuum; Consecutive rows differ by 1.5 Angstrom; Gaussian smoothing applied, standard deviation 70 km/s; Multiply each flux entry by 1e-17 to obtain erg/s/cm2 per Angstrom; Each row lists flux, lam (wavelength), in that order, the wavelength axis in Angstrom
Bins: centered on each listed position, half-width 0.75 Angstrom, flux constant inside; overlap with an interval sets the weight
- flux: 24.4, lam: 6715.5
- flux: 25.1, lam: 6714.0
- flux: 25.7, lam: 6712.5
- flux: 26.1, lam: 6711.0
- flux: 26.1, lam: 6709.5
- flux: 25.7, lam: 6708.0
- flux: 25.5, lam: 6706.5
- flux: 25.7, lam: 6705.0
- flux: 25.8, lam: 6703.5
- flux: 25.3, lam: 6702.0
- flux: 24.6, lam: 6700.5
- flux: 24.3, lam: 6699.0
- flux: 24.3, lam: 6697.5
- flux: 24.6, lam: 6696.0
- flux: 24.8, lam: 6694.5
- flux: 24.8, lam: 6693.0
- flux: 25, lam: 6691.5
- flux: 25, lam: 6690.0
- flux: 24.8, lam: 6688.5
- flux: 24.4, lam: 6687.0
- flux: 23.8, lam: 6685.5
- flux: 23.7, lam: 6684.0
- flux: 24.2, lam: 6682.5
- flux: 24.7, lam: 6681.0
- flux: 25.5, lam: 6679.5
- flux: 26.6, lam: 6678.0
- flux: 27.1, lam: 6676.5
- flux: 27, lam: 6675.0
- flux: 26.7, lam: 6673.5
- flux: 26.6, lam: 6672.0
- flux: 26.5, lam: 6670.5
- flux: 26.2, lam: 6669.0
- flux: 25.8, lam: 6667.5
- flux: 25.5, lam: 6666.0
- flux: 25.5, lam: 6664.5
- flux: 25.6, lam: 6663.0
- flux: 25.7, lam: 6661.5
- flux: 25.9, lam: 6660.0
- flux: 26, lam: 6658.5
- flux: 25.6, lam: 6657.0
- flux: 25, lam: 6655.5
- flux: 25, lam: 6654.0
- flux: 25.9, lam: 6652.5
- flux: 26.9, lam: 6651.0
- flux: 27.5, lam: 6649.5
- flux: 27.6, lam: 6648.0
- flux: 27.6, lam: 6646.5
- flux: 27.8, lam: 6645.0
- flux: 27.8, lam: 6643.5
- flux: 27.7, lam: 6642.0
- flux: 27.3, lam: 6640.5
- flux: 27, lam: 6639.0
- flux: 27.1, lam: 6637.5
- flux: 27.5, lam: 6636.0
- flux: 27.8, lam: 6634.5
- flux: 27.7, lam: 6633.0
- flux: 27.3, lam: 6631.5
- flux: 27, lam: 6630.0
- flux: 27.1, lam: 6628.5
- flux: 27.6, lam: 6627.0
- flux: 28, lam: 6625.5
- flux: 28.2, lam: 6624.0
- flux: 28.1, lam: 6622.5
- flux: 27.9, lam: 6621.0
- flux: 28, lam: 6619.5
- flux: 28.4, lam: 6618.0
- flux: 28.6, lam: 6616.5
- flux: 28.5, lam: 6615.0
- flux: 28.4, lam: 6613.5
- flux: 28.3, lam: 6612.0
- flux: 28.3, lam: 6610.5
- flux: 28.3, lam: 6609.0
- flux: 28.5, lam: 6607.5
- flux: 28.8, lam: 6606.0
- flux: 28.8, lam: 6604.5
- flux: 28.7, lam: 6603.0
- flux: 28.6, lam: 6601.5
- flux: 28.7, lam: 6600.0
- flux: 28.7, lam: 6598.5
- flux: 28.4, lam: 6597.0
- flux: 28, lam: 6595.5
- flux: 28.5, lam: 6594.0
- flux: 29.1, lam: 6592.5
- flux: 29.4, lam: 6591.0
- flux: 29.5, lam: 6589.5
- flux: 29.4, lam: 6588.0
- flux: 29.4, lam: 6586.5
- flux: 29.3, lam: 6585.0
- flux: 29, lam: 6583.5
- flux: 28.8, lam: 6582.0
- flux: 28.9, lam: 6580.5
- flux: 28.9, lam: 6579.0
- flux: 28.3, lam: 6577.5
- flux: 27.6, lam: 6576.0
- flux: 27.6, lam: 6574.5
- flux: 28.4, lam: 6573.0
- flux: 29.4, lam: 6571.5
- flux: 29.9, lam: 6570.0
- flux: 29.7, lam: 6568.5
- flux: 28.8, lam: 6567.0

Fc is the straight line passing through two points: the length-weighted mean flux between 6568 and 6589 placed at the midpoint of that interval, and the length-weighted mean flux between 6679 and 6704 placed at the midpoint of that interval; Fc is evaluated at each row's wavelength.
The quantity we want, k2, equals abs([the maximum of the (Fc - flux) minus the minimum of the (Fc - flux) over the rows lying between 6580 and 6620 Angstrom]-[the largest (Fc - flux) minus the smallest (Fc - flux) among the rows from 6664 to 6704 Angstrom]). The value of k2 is 1.73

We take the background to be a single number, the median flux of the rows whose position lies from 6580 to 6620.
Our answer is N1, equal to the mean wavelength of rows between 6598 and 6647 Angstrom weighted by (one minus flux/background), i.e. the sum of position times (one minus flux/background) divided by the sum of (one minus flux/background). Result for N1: 6631.9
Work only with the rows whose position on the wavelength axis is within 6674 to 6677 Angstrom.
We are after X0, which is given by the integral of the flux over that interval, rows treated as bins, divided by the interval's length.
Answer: 27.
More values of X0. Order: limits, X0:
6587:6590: 29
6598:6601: 29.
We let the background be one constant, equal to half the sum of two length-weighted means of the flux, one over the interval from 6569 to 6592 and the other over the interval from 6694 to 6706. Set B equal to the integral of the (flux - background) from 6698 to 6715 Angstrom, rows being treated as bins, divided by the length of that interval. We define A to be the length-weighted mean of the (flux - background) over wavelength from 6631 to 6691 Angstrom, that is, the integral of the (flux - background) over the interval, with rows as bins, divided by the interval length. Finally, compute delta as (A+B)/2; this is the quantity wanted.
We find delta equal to -1.1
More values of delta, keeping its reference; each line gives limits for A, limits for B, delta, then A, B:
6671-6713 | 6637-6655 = -0.7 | -1.6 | 0.1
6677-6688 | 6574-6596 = -0.2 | -2.2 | 1.9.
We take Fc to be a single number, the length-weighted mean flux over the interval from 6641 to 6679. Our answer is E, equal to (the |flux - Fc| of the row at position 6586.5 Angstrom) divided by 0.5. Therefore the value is 5.9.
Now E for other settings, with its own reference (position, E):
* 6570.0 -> 6.9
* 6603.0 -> 4.5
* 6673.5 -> 0.5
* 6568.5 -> 6.5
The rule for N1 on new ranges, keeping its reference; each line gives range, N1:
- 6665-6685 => 6676.1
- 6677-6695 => 6686.5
